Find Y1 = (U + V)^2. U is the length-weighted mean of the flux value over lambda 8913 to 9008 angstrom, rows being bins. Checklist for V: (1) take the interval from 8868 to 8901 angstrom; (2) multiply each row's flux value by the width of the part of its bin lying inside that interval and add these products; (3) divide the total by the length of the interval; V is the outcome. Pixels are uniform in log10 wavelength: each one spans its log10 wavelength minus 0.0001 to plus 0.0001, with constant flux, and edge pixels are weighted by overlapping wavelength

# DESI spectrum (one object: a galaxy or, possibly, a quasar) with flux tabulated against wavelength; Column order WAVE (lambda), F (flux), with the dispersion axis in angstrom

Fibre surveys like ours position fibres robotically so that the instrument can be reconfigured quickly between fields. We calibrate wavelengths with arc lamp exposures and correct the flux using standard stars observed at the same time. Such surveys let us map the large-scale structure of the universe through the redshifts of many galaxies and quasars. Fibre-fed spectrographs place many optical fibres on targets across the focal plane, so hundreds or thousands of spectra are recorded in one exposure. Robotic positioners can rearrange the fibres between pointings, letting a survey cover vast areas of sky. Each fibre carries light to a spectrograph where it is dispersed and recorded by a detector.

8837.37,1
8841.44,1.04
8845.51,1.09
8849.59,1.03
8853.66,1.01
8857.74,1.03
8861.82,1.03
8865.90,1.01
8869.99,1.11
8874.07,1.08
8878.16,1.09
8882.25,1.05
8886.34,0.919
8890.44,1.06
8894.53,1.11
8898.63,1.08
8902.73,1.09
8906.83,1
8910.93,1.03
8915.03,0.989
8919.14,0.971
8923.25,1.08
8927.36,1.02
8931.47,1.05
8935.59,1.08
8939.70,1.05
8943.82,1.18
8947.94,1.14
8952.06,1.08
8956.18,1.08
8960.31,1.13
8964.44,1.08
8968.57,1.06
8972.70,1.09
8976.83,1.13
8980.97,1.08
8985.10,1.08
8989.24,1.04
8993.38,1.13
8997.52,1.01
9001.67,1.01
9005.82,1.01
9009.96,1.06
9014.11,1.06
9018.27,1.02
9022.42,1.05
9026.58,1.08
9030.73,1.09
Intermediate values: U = 1.07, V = 1.063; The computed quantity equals 4.54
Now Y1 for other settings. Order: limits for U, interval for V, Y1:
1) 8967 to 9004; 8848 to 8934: 4.45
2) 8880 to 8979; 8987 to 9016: 4.45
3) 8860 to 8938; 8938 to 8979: 4.61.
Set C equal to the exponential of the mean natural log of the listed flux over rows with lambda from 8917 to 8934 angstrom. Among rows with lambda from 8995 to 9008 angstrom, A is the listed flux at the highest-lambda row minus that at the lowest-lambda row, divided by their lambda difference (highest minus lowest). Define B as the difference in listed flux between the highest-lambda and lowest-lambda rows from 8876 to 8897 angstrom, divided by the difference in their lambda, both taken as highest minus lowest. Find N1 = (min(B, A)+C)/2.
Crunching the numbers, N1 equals 0.515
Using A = 0.0000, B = 0.0012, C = 1.03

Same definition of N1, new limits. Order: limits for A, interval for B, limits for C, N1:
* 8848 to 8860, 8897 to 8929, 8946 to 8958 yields 0.549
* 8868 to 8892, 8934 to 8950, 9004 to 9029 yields 0.522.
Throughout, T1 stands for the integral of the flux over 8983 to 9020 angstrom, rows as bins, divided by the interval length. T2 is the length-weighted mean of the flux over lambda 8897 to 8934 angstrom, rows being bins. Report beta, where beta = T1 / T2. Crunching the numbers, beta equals 1.01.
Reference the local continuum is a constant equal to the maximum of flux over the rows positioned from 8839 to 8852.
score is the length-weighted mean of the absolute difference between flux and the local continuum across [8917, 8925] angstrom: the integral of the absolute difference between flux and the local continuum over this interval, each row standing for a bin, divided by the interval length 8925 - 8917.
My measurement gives 0.067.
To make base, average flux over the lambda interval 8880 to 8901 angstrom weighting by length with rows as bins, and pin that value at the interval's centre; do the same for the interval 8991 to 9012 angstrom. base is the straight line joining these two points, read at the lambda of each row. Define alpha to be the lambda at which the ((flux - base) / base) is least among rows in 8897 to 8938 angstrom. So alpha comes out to 8919.14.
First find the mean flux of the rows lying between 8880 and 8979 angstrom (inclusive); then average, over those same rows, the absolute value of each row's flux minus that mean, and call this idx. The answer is 0.0426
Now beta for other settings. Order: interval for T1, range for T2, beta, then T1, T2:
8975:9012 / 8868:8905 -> 1.00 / 1.06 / 1.06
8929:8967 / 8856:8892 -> 1.05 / 1.10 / 1.04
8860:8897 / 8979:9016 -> 1.00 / 1.05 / 1.05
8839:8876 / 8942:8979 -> 0.95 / 1.05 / 1.11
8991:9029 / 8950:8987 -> 0.96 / 1.05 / 1.09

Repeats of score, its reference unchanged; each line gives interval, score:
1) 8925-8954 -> 0.044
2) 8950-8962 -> 0.019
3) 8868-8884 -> 0.017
